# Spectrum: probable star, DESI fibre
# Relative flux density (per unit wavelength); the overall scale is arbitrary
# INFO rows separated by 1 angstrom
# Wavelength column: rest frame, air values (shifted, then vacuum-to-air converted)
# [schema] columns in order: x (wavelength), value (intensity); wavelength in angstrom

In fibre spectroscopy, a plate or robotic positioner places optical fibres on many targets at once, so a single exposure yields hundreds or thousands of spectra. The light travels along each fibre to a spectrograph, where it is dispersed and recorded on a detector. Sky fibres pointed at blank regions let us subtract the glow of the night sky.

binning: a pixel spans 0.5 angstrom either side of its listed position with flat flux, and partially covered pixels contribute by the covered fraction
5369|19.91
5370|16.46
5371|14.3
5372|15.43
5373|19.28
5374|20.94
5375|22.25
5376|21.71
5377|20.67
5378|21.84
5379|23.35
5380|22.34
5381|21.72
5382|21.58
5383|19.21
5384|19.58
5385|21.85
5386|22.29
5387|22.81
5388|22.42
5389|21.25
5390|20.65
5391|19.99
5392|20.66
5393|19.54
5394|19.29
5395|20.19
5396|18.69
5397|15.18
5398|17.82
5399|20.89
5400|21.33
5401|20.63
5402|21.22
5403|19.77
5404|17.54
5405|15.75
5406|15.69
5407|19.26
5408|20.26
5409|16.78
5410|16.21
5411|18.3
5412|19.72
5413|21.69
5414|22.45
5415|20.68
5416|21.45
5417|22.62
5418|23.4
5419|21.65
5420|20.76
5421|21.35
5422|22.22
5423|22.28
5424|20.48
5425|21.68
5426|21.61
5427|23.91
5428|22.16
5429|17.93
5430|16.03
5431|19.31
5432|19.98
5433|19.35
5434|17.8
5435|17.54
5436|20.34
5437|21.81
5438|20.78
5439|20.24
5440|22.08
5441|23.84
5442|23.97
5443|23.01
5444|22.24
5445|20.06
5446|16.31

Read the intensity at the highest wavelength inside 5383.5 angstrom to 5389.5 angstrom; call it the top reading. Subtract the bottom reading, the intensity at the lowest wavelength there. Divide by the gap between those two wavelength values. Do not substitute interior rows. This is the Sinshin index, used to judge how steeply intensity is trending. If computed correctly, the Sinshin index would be 0.33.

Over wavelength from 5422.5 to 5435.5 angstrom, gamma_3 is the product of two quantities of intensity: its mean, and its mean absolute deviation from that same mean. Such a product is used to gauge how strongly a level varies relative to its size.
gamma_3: 37.2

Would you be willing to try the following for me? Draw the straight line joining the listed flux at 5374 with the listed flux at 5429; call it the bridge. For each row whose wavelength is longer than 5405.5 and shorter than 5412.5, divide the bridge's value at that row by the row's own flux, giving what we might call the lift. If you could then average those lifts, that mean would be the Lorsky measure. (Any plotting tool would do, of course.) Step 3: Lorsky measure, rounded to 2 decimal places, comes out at 1.06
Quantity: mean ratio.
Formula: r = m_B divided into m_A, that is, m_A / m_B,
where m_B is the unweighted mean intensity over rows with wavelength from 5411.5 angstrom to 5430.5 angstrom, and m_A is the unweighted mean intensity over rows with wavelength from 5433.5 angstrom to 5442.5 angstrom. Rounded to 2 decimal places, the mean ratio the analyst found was 0.98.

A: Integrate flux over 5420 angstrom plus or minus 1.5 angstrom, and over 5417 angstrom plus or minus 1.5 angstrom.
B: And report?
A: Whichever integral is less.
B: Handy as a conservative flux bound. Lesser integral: 64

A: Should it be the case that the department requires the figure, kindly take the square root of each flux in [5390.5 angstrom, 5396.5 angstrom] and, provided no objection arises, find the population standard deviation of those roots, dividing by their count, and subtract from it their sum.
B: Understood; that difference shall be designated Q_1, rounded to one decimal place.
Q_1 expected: -26.6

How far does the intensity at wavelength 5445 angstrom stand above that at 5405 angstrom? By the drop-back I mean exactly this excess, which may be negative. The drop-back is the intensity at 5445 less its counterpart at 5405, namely 4.3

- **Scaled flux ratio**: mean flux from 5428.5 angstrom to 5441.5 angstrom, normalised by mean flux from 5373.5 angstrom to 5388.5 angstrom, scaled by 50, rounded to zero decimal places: 46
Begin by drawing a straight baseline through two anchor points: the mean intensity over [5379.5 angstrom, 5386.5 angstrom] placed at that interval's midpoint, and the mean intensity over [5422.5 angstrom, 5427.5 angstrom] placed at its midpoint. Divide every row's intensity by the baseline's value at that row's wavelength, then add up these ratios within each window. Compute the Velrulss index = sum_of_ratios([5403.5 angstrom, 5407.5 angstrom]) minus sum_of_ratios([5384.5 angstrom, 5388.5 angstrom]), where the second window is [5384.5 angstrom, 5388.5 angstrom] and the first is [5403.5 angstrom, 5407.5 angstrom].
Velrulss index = -1.04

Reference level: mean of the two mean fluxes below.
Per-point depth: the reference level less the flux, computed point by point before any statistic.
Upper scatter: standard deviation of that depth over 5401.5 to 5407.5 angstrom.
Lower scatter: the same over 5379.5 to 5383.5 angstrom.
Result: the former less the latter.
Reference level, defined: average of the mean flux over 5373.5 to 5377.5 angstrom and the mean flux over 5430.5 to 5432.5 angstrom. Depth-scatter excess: 0.9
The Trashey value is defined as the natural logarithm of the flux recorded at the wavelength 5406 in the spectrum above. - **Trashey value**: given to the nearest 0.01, 2.75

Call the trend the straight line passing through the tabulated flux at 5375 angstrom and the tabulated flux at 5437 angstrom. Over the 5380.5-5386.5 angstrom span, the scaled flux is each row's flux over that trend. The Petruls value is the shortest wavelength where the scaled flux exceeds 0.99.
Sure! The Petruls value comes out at 5386 angstrom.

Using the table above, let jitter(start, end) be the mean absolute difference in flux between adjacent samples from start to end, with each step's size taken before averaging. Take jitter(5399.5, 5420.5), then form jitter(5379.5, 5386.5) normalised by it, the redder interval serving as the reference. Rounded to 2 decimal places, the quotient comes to 0.72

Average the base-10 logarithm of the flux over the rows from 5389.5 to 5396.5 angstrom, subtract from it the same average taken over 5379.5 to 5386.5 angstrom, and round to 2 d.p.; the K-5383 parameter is -0.03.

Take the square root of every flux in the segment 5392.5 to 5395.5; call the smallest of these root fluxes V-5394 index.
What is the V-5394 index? 4.4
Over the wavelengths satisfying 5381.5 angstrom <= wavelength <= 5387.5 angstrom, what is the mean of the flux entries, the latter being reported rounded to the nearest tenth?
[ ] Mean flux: 21.2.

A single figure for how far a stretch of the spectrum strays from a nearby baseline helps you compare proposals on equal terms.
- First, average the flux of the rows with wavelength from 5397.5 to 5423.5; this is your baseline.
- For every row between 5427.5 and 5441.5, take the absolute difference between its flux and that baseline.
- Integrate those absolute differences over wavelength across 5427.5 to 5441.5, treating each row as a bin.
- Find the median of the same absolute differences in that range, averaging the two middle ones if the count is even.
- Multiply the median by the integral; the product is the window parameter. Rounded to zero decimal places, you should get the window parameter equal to 44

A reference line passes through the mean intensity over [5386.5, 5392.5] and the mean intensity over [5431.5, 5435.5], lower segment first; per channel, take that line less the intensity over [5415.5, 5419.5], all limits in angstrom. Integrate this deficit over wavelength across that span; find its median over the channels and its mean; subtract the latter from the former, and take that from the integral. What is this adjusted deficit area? -11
